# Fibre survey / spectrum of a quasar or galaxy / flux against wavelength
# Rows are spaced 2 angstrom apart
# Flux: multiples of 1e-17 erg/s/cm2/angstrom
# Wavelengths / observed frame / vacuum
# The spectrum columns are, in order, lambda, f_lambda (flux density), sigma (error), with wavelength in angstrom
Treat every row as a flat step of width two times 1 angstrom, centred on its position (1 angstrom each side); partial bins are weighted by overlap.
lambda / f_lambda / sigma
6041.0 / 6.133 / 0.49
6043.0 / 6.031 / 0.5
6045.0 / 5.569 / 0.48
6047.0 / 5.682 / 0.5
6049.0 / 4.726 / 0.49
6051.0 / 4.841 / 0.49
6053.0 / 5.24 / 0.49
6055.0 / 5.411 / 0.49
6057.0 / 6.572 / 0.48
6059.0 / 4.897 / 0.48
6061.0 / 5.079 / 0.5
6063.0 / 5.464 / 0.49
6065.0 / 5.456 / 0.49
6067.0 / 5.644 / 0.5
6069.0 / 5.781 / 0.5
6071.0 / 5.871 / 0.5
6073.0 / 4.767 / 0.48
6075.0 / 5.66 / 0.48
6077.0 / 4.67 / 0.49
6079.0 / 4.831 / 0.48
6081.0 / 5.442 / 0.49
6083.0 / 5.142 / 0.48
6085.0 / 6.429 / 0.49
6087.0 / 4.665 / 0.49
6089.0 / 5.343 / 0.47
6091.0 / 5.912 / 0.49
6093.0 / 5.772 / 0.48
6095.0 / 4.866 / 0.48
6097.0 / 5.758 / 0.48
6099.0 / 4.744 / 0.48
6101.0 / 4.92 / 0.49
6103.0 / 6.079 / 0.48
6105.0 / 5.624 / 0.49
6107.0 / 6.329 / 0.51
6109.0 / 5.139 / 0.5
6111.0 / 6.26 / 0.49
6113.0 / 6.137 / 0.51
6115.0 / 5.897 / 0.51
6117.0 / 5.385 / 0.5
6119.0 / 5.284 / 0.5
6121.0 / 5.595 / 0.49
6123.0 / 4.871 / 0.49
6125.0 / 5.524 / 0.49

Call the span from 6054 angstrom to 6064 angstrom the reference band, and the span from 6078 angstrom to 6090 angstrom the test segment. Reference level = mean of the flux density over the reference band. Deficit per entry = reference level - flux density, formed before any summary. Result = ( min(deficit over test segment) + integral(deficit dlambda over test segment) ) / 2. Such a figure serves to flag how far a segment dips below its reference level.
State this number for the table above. 0.6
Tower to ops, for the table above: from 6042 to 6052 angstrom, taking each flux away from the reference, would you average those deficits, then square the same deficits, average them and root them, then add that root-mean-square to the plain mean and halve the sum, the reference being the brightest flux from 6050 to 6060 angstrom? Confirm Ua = 1.25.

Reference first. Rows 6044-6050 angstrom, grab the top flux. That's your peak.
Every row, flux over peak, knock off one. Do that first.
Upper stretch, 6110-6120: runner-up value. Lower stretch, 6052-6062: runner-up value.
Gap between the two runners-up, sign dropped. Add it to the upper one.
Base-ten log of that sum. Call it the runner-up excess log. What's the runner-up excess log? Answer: -0.68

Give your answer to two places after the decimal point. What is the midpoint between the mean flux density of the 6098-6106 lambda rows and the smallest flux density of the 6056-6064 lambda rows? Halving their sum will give 5.12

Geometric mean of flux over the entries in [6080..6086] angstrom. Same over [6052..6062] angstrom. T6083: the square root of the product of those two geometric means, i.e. 5.53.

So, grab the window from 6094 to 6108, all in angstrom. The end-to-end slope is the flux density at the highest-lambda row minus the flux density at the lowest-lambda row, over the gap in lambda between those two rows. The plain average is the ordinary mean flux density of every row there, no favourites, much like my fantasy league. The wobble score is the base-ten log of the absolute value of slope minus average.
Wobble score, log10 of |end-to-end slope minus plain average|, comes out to 0.729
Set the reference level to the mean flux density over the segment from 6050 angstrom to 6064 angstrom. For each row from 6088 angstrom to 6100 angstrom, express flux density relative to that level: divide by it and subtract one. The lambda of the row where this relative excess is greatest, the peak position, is 6091.0 angstrom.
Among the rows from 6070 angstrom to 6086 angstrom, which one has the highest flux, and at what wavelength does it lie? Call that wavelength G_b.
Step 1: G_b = 6085.0 angstrom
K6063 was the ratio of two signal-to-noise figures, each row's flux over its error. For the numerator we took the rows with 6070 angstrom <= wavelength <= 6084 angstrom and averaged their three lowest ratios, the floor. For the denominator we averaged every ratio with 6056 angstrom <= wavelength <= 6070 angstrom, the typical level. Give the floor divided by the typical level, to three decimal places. 0.870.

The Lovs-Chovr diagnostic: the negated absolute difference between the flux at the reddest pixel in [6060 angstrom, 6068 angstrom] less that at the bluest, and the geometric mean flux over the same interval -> -4.8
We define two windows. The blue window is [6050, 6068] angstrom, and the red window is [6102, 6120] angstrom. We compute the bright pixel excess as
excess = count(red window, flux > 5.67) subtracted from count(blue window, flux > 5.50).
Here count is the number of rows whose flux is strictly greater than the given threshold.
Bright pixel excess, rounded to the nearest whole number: -3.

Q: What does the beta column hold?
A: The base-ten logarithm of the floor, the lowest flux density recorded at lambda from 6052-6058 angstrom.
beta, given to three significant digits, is 0.719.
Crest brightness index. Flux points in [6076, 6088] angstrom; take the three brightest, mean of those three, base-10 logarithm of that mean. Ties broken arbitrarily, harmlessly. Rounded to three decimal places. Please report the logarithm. 0.754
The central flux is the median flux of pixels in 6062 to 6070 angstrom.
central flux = 5.55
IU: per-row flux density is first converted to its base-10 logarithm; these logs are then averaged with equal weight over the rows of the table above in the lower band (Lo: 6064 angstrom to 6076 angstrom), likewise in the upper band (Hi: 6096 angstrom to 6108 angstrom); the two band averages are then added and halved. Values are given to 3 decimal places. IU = 0.743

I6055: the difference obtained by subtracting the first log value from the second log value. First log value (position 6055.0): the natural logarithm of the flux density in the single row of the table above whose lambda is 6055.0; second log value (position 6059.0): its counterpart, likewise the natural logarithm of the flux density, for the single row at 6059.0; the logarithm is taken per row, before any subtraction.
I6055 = -0.10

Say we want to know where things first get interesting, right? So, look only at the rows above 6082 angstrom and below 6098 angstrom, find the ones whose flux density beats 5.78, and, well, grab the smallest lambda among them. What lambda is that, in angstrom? 6085.0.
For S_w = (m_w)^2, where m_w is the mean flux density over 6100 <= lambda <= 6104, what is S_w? 30.2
